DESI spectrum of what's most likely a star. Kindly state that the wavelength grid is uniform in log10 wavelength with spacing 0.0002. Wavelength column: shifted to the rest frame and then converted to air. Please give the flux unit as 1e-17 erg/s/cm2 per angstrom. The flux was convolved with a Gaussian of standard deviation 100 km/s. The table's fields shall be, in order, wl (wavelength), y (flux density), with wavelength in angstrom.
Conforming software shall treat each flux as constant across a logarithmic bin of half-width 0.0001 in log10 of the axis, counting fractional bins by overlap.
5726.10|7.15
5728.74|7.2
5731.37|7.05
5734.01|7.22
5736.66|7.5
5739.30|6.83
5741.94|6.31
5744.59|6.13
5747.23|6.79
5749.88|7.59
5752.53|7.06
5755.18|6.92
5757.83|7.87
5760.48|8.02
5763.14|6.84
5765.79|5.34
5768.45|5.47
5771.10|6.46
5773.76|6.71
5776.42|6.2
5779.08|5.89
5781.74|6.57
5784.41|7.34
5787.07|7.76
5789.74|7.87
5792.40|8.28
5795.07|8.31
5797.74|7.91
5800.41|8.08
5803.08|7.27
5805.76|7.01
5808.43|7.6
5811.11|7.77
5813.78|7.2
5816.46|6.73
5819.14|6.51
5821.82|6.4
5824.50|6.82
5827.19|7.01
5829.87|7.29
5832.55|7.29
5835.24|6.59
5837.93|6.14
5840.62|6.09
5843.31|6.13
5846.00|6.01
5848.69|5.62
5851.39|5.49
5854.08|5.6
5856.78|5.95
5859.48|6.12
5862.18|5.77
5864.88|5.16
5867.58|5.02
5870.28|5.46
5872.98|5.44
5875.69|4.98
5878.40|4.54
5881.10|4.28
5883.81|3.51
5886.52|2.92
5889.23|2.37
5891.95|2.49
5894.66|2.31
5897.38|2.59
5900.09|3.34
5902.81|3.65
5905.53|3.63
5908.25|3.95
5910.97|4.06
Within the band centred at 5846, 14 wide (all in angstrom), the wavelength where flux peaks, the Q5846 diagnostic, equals 5843.31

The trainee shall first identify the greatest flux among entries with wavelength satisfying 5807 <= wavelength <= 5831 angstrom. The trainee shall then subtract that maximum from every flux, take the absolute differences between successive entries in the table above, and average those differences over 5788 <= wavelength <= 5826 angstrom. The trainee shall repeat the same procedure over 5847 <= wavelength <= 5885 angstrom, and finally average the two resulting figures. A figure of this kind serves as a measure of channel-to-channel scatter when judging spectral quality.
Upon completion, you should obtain 0.34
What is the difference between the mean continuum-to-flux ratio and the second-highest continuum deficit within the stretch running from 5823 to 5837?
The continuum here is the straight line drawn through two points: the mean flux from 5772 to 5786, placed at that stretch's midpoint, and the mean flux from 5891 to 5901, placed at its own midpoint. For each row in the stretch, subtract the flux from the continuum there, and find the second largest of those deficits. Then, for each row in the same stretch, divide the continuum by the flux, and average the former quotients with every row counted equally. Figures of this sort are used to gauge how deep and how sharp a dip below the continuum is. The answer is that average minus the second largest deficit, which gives 2.6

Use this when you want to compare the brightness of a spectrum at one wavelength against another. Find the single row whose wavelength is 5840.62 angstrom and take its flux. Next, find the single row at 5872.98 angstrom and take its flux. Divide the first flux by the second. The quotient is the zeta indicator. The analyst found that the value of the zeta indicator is 1.12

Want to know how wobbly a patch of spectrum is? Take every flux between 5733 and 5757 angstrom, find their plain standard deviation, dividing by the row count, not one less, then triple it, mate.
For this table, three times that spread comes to 1.4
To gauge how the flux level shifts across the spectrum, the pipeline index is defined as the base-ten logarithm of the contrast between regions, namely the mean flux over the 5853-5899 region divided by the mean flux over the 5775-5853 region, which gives -0.20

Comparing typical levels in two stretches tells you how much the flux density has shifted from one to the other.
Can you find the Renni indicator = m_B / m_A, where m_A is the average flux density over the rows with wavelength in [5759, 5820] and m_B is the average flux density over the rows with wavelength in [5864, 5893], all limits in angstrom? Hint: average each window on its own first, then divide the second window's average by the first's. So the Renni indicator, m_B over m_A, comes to 0.59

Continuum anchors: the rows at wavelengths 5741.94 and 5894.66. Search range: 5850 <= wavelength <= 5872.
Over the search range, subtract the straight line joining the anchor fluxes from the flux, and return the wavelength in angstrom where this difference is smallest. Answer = 5867.58 angstrom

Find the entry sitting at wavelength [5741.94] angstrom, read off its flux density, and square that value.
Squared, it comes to 40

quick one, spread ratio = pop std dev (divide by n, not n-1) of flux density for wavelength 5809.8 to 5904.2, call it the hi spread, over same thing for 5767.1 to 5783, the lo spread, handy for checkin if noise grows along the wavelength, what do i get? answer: 3.6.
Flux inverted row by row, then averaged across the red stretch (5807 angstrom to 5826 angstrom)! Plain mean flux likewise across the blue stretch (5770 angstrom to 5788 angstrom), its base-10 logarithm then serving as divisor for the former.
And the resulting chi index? 0.17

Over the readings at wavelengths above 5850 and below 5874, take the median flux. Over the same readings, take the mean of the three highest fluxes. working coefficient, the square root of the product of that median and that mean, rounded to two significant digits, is 5.7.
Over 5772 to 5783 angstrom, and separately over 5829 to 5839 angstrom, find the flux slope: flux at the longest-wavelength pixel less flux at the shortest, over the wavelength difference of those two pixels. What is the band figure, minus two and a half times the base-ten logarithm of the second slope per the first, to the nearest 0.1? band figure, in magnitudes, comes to -2.3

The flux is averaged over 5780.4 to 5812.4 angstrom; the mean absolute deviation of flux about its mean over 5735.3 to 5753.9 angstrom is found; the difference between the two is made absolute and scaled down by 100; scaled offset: 0.072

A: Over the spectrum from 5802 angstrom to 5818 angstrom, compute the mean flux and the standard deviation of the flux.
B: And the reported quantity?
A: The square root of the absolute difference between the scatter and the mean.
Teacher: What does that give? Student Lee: 2.6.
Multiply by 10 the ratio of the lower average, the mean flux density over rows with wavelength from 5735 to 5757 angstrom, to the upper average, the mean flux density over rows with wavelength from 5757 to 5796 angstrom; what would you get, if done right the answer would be 9.9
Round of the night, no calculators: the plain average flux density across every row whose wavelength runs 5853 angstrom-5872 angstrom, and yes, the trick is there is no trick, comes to 5.6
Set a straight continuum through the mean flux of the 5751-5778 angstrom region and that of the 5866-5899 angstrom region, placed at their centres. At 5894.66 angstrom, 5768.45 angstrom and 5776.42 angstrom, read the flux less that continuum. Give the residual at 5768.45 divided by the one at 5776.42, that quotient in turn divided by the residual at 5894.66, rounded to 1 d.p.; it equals -4.6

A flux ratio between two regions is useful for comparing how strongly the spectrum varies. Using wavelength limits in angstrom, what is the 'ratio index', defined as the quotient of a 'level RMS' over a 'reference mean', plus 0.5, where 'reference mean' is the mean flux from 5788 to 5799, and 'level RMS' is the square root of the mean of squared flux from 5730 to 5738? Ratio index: 1.40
